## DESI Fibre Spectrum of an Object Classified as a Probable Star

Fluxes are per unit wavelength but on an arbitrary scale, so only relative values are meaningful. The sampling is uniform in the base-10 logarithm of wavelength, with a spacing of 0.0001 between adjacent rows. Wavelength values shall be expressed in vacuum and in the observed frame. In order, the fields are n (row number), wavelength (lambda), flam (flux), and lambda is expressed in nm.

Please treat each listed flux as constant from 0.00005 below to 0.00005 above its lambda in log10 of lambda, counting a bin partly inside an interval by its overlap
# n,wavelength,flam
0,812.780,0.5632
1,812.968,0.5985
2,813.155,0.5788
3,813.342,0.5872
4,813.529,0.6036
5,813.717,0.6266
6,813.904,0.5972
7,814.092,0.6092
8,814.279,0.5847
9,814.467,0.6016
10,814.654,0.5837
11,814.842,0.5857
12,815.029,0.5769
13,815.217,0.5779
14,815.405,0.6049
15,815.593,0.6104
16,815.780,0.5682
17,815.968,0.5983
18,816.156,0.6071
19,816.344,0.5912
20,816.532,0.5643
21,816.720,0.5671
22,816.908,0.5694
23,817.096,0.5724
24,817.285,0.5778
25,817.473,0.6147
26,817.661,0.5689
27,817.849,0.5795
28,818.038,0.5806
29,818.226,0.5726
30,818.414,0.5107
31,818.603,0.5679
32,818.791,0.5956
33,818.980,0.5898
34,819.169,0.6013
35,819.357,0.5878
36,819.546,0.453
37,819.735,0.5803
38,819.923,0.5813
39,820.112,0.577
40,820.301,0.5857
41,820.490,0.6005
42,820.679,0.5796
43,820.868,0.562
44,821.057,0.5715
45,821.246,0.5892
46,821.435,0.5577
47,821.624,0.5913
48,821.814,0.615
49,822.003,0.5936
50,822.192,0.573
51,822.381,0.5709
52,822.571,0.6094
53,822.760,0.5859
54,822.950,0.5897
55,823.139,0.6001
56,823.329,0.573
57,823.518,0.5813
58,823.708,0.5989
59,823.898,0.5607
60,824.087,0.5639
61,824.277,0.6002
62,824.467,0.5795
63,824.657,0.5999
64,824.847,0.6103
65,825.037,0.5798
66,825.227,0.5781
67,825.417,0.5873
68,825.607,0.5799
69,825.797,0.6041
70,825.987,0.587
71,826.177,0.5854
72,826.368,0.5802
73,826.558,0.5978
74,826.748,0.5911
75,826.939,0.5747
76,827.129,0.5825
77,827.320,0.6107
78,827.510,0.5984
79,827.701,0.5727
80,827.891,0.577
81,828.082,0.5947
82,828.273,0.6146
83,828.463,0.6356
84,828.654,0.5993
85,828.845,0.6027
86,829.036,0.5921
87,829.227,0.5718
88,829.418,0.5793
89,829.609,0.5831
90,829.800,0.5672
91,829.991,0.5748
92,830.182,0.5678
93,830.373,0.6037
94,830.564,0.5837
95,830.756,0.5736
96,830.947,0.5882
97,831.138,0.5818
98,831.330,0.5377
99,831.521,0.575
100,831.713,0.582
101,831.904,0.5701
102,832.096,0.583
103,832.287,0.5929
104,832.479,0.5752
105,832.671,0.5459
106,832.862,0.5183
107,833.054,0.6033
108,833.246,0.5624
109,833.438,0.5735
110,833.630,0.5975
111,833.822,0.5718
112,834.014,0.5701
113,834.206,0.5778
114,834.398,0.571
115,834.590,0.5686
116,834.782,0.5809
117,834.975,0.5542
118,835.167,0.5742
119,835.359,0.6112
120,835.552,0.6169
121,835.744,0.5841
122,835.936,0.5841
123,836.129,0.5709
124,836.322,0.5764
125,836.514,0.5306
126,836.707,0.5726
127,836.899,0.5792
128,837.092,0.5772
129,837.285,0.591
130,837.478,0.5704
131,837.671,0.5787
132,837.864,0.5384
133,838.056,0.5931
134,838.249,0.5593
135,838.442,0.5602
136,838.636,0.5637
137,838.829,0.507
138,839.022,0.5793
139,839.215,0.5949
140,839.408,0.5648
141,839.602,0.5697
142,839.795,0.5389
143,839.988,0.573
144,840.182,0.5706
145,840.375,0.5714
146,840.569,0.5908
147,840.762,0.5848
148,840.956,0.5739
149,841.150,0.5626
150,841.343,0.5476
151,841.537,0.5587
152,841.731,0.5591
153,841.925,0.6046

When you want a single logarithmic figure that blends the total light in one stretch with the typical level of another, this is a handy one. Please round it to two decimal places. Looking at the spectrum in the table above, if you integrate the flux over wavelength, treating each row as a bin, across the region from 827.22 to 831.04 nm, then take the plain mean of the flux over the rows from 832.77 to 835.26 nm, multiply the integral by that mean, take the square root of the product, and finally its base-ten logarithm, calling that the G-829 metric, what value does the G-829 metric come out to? 0.05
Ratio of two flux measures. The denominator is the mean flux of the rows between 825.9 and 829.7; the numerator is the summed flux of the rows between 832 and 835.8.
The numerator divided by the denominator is 19.5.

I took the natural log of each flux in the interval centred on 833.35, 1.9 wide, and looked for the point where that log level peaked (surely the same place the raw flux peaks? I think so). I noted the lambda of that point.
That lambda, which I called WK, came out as 833.054 nm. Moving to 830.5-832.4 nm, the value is 832.287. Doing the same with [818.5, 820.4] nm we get 819.169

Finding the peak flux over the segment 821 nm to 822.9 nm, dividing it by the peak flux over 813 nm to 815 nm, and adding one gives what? 1.98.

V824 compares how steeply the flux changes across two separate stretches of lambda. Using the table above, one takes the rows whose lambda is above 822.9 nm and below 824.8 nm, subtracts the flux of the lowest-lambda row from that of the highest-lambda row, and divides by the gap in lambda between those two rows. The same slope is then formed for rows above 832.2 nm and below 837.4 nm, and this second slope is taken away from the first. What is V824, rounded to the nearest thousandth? 0.006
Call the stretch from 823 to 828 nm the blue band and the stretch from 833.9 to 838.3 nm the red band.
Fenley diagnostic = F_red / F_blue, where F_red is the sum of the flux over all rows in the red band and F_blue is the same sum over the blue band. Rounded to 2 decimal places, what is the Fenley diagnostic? 0.87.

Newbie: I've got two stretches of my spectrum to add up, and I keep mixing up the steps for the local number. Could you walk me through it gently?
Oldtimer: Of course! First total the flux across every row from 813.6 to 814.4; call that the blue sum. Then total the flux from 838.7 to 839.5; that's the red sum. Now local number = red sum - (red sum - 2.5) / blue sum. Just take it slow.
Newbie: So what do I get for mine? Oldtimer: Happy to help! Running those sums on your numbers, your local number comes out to 2.351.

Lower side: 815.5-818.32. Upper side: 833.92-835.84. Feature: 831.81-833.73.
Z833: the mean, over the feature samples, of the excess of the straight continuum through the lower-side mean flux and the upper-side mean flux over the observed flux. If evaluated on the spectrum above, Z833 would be 0.009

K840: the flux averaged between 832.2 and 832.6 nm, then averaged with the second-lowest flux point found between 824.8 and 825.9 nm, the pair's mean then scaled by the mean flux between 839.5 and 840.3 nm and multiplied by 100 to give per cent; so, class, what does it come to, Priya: 103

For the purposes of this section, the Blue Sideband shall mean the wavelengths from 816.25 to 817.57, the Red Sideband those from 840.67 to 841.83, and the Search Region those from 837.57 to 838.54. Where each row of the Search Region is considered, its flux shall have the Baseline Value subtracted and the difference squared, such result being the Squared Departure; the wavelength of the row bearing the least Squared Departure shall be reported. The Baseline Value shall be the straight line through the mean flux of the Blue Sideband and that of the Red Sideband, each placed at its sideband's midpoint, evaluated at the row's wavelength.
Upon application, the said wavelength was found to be 838.442 nm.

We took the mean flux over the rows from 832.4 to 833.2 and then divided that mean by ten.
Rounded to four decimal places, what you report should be 0.0561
